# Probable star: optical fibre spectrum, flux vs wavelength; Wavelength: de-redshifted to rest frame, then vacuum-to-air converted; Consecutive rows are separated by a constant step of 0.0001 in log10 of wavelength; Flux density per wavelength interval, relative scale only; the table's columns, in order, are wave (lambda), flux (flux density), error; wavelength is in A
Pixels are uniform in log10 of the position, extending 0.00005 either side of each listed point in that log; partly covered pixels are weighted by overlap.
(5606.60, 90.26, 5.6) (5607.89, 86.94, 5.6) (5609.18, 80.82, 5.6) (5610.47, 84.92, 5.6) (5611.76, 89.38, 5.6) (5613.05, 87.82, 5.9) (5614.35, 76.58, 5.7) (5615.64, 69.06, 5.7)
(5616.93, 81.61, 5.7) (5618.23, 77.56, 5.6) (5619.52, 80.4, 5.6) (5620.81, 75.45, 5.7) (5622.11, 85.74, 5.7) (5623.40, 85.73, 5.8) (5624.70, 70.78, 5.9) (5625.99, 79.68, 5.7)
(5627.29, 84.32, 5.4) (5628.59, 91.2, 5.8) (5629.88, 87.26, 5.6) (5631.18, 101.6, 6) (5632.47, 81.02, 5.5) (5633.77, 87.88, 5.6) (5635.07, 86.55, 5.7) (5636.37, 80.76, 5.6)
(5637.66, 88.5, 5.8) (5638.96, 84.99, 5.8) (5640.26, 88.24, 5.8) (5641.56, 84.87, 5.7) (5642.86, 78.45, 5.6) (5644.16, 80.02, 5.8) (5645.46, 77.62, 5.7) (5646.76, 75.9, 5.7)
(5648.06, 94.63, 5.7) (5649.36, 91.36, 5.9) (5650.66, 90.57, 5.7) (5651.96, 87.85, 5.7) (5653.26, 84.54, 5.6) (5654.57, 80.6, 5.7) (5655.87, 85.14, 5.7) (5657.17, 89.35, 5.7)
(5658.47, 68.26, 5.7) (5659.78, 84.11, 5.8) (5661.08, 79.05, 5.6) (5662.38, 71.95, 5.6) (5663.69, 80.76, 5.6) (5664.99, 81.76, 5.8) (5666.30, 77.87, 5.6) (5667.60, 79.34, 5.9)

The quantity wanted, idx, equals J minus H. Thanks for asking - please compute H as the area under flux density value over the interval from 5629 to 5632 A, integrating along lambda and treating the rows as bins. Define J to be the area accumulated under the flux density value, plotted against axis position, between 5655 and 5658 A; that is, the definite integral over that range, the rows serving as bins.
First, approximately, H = 281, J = 257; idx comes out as -24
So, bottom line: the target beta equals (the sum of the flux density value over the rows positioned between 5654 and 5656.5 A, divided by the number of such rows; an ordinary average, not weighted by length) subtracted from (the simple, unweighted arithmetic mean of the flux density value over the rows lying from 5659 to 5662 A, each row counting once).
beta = -1.3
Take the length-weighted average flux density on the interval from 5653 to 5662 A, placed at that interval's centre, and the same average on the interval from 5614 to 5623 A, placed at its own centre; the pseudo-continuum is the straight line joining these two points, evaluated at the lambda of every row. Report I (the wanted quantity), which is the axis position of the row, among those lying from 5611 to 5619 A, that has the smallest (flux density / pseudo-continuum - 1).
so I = 5615.64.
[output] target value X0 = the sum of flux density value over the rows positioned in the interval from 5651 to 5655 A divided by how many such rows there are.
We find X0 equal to 84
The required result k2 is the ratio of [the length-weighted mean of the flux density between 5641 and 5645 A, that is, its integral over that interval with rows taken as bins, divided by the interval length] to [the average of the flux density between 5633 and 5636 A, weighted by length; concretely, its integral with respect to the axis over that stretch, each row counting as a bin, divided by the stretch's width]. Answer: 0.94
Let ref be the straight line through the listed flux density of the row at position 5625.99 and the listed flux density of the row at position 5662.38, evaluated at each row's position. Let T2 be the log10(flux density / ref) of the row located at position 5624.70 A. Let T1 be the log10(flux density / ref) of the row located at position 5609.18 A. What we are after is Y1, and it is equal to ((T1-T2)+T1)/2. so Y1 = 0.01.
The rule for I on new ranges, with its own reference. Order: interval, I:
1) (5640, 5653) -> 5646.76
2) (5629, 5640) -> 5636.37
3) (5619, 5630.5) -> 5624.70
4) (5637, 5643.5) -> 5642.86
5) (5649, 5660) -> 5658.47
